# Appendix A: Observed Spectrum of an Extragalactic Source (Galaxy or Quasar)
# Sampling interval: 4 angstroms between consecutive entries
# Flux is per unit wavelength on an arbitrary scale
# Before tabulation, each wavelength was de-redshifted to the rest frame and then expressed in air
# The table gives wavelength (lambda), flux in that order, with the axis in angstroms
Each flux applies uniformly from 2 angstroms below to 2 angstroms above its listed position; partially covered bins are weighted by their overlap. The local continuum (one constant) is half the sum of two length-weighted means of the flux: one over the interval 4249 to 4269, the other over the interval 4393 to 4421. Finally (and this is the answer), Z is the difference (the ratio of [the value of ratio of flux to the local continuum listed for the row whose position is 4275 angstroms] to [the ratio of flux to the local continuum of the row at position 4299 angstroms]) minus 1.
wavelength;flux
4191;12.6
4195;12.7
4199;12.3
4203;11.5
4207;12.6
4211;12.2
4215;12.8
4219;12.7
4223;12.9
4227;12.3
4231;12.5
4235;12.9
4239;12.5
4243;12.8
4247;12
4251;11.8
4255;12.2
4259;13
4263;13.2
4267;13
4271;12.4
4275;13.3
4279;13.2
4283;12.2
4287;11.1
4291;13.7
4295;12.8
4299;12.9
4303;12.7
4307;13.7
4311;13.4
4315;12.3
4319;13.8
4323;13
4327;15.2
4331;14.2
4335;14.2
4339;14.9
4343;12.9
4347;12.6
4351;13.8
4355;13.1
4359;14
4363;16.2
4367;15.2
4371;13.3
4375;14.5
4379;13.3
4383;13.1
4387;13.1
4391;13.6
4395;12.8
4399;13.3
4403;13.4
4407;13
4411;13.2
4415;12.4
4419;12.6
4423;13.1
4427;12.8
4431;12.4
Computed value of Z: 0.03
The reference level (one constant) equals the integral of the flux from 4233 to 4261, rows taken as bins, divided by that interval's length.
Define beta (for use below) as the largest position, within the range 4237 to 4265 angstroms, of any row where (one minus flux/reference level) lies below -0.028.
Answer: 4263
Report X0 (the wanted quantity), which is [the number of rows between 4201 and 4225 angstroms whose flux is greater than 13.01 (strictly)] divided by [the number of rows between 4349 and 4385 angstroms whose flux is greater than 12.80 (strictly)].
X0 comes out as 0.00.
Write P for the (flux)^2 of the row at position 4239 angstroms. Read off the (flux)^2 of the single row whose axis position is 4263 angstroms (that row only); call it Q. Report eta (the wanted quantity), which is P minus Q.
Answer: -18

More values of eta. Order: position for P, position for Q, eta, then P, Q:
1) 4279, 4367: -57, 174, 231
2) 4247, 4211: -5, 144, 149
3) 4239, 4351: -34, 156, 190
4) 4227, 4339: -71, 151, 222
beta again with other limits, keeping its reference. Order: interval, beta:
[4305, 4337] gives 4335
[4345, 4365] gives 4363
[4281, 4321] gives 4319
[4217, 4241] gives 4235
